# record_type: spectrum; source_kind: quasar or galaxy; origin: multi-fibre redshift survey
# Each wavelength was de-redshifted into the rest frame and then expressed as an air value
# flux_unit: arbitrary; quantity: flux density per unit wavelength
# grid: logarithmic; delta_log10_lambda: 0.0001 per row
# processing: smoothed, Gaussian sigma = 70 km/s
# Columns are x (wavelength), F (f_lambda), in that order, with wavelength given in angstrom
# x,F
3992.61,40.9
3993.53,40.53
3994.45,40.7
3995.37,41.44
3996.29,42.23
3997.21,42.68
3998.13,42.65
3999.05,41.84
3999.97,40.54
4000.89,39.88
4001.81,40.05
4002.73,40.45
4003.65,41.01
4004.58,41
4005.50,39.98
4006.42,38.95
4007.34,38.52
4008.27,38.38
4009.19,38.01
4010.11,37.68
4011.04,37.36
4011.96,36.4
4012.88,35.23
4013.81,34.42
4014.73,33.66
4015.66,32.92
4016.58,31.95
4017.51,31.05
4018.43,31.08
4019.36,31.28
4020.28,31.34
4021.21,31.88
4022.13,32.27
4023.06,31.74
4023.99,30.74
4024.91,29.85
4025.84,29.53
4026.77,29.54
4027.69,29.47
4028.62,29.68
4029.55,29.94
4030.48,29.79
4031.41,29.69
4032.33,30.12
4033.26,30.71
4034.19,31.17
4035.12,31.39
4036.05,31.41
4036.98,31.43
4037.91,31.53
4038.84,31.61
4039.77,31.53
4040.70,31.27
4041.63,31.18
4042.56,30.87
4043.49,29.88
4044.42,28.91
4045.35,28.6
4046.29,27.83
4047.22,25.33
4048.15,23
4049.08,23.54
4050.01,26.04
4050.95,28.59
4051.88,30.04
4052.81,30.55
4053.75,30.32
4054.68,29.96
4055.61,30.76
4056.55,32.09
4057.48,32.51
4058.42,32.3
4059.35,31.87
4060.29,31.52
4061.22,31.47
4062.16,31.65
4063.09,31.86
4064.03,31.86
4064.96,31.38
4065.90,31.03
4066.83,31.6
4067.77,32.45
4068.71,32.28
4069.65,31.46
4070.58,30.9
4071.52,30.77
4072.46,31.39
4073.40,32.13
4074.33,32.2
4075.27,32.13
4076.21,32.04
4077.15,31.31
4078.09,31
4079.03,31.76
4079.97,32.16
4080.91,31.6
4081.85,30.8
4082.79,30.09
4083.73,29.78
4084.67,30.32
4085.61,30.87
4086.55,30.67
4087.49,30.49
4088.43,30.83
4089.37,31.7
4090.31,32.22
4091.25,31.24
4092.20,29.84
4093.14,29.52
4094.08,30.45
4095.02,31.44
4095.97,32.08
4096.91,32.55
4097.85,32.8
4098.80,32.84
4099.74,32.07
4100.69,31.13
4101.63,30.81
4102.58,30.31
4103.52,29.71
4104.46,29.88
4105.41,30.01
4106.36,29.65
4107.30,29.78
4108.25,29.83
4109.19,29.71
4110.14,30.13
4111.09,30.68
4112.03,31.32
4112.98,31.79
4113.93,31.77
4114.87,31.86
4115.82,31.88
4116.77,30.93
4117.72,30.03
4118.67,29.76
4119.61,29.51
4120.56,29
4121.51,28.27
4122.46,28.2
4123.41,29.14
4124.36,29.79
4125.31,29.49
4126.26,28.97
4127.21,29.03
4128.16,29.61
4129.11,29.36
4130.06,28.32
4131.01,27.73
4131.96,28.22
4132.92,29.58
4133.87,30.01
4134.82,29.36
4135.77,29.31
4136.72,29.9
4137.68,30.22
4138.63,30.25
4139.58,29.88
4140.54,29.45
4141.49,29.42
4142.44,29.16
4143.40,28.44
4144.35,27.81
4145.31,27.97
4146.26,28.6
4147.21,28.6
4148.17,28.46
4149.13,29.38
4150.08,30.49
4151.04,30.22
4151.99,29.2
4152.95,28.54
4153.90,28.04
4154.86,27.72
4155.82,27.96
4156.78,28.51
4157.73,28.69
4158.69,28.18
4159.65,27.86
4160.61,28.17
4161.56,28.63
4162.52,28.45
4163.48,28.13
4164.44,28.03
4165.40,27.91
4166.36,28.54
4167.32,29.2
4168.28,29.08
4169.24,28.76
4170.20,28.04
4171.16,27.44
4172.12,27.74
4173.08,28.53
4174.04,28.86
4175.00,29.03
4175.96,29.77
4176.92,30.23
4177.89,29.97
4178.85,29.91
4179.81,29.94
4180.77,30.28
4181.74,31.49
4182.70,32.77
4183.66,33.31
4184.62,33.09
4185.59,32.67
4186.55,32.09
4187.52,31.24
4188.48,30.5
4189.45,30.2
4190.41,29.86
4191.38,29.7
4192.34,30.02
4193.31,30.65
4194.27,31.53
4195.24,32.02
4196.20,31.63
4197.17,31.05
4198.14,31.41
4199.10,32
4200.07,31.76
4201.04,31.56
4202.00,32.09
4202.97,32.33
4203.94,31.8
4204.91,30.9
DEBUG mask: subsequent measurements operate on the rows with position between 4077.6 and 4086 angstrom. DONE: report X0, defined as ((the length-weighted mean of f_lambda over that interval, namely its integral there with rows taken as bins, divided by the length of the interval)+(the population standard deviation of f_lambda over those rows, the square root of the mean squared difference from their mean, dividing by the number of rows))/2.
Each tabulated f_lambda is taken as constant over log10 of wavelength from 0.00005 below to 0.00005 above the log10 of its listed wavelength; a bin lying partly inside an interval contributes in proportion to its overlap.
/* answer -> 15.8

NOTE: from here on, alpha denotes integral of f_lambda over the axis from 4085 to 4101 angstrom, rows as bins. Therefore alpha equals 501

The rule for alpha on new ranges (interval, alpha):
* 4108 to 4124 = 484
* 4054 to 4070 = 506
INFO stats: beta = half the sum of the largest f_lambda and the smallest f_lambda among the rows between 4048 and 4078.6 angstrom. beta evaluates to 27.8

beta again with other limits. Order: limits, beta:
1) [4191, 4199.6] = 30.9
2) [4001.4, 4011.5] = 39.2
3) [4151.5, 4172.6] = 28.3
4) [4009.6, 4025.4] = 33.8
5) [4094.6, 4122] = 30.6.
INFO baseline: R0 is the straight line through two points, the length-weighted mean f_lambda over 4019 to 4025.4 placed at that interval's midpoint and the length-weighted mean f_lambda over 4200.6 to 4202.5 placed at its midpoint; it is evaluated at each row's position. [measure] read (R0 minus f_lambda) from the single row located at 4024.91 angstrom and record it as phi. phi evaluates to 1.5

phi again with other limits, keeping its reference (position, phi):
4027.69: 1.9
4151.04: 1.5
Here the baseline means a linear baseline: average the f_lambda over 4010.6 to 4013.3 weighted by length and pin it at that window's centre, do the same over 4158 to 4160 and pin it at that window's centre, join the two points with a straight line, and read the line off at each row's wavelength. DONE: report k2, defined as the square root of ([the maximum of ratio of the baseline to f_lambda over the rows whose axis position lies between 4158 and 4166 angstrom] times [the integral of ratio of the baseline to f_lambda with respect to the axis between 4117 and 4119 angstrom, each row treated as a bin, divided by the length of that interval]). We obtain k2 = 1.01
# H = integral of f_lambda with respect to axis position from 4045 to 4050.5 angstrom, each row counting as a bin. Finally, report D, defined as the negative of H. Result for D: -141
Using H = 141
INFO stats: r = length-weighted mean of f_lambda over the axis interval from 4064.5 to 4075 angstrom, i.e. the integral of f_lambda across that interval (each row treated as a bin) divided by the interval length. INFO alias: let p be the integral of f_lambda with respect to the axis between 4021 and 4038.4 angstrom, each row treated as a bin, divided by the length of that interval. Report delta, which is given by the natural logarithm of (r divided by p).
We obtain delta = 0.03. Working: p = 30.6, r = 31.6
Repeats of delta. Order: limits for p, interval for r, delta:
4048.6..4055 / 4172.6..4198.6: 0.08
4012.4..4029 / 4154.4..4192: -0.07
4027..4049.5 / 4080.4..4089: 0.03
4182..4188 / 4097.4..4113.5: -0.06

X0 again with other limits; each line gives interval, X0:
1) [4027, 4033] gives 15.0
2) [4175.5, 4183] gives 15.7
